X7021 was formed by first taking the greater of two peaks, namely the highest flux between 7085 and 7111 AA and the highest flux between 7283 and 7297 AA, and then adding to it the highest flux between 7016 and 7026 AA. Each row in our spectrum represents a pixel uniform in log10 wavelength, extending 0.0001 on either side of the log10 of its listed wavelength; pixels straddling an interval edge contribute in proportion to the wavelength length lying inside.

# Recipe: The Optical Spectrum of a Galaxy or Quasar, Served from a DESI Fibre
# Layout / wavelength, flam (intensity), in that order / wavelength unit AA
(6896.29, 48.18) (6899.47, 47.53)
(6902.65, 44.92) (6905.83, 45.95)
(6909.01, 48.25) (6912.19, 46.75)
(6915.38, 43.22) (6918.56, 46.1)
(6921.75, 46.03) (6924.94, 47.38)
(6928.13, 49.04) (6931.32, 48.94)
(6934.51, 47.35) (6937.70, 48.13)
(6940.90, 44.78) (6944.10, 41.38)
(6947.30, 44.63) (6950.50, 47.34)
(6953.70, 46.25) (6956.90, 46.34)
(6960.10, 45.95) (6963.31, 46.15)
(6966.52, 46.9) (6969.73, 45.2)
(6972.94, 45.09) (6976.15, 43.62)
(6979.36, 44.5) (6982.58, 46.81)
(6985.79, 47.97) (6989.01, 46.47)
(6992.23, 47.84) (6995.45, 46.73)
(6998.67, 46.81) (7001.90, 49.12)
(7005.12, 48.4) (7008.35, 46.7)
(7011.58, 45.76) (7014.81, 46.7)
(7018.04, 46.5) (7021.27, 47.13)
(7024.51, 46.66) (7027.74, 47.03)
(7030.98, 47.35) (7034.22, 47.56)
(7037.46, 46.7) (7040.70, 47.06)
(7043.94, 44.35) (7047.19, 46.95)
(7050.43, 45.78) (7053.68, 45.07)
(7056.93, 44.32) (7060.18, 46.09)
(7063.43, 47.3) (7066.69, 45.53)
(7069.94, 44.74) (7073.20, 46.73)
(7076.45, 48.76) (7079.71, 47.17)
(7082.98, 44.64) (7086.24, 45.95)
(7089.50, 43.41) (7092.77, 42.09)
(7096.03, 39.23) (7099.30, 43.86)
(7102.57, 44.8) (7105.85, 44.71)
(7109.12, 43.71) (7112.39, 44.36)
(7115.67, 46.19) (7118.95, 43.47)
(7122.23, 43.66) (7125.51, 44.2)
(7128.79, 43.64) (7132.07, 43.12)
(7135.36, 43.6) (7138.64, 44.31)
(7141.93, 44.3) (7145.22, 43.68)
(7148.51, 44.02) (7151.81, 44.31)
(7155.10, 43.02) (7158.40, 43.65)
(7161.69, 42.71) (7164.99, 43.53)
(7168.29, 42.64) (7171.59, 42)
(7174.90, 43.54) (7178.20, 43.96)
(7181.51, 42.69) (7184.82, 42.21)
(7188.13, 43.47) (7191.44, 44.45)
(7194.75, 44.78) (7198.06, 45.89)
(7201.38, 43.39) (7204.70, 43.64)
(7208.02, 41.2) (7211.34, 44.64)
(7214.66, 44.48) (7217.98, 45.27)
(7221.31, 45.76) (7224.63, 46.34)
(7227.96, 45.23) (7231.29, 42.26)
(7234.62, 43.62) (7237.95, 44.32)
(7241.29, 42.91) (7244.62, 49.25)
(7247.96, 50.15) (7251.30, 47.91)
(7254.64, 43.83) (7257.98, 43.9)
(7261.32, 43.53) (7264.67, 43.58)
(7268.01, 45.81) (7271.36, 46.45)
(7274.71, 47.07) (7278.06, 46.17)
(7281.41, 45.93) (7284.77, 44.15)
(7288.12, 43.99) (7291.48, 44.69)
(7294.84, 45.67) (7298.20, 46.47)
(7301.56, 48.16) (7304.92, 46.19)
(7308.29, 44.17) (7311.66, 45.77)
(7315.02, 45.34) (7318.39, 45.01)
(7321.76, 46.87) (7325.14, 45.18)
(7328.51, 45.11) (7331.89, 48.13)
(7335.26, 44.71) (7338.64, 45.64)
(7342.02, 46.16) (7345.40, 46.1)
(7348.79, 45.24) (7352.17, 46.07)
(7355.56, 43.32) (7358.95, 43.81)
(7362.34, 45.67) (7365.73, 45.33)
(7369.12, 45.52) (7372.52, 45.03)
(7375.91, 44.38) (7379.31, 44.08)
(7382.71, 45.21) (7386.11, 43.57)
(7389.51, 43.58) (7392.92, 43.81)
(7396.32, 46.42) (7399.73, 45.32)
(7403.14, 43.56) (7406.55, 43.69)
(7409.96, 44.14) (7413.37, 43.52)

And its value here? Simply 93.1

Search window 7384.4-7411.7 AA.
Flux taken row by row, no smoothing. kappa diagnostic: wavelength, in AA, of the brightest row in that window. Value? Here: 7396.32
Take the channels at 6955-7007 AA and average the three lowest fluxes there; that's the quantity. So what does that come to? 44.4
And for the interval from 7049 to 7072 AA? 44.7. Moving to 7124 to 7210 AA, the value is 41.8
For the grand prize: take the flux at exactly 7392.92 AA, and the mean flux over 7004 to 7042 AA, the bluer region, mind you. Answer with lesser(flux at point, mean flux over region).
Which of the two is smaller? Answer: 43.8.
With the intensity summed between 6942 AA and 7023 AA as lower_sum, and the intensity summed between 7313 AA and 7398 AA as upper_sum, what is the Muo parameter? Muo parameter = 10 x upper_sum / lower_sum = 9.8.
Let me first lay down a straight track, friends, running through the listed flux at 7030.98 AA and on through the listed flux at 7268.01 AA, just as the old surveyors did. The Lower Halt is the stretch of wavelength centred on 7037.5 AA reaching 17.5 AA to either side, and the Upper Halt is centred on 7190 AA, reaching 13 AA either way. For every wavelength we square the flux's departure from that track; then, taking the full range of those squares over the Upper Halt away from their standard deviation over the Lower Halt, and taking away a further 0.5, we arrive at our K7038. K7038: -15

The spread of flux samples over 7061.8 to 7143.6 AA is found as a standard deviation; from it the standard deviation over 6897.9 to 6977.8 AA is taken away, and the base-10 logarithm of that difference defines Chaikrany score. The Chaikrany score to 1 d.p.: -1.0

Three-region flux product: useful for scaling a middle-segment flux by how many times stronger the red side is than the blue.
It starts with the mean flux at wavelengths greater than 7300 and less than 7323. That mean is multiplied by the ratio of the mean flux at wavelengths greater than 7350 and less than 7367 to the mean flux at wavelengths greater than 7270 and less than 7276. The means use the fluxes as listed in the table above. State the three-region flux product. 44.0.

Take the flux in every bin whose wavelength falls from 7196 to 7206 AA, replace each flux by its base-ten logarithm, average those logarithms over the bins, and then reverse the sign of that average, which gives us -1.646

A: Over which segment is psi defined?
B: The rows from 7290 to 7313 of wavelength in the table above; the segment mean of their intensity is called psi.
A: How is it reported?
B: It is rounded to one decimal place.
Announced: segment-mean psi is 45.9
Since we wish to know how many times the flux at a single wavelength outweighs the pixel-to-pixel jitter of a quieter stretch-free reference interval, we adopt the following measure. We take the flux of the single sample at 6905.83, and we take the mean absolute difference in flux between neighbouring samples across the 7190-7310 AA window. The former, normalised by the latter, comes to 33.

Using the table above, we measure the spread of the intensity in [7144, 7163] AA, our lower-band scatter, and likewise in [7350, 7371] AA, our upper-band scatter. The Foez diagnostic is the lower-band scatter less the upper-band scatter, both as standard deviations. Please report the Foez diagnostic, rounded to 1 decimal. -0.5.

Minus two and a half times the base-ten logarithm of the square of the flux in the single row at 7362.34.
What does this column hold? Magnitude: -8.30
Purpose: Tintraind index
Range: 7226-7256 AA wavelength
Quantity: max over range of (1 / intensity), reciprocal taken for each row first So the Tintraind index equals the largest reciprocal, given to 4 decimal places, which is 0.0237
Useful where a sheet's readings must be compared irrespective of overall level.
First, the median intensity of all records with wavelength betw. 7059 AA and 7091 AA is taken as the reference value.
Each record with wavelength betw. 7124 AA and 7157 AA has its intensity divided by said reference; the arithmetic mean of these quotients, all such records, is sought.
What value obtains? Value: 0.95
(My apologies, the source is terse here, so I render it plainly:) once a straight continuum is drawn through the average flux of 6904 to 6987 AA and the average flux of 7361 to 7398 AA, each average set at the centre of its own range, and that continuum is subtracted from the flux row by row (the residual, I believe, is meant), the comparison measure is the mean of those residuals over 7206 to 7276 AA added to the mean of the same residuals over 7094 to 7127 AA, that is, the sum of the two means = -1.9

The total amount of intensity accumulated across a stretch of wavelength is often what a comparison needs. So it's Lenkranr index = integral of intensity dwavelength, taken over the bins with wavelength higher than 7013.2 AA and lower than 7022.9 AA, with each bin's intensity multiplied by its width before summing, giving 454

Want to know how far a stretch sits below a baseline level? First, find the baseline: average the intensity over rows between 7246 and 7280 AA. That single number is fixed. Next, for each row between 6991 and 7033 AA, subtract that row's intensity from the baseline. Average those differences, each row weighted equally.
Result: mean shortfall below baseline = -1.3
